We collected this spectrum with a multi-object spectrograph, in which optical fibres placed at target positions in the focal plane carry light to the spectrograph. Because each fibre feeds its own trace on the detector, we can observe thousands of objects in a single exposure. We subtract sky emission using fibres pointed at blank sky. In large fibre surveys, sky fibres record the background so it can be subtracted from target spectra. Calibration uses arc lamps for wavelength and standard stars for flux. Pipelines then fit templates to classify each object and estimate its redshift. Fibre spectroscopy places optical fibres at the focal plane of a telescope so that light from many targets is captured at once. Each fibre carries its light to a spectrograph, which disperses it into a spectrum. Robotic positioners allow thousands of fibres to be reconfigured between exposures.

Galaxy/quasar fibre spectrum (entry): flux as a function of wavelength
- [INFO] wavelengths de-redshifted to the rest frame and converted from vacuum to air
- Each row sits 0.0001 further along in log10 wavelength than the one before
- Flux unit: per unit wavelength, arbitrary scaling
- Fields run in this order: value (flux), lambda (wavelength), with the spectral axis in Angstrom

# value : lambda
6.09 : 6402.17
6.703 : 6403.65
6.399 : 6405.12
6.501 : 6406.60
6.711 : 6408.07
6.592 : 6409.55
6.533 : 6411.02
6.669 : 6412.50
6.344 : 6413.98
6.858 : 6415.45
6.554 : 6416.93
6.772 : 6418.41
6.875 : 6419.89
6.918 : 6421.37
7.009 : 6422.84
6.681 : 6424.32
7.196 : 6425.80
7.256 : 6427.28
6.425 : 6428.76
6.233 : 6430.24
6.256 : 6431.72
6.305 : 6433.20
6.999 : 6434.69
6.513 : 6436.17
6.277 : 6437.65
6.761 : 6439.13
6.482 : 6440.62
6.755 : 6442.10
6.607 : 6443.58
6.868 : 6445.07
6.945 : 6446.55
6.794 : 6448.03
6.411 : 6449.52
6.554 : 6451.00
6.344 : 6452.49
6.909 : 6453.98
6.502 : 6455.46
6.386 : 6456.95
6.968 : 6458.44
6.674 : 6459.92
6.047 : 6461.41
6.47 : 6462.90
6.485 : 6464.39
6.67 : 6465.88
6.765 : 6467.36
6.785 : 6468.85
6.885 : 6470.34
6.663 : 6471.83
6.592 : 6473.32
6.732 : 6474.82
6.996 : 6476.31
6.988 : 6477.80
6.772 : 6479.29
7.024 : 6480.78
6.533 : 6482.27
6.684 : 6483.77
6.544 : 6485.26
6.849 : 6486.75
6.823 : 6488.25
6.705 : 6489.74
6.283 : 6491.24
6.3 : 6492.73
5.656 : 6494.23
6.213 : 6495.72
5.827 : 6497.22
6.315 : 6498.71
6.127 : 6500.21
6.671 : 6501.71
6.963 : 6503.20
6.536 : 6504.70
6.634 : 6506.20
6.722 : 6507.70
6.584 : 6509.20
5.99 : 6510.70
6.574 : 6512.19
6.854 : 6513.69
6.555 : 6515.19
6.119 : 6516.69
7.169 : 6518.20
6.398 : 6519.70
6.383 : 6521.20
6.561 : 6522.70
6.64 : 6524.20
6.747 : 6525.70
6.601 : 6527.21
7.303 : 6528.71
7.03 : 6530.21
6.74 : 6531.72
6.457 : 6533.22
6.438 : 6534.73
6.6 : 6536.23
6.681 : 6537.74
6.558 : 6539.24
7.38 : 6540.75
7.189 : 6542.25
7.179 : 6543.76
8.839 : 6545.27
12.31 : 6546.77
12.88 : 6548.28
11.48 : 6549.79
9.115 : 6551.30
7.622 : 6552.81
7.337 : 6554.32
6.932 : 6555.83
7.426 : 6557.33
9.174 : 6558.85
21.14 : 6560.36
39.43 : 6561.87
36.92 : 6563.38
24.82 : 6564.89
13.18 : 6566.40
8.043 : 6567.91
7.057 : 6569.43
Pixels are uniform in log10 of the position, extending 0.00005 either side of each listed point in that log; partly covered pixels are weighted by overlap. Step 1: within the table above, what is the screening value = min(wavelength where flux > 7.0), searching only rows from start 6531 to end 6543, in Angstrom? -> 6540.75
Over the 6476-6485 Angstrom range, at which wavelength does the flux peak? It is 6480.78 Angstrom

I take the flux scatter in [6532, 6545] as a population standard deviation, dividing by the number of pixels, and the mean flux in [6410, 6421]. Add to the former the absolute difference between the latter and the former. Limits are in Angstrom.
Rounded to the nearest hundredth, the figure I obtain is 6.66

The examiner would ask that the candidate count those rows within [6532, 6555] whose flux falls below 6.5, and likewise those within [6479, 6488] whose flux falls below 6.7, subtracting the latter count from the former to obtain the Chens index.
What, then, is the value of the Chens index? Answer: -1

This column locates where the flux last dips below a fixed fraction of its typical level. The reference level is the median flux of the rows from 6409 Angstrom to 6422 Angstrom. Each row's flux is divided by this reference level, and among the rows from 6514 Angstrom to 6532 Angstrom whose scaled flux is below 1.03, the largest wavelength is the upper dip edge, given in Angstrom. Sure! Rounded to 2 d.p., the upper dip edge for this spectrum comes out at 6531.72 Angstrom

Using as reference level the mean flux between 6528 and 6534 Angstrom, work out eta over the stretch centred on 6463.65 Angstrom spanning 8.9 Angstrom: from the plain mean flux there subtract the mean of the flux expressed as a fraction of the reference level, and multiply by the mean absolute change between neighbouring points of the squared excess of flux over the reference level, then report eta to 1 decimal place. 1.5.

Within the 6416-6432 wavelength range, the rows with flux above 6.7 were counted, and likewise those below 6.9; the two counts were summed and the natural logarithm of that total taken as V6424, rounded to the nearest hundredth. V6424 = 2.56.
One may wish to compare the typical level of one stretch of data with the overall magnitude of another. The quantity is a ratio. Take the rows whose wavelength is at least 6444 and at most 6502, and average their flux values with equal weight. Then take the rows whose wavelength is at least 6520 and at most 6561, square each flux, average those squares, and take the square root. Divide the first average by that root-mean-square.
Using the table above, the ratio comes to 0.75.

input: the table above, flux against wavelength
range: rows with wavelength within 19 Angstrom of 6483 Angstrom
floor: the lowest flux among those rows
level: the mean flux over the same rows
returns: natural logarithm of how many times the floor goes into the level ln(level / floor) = 0.150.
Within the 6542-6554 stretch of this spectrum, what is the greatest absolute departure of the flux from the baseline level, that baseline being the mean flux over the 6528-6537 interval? 6.1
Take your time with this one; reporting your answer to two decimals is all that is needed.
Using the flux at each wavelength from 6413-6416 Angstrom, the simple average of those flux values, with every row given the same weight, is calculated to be 6.60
